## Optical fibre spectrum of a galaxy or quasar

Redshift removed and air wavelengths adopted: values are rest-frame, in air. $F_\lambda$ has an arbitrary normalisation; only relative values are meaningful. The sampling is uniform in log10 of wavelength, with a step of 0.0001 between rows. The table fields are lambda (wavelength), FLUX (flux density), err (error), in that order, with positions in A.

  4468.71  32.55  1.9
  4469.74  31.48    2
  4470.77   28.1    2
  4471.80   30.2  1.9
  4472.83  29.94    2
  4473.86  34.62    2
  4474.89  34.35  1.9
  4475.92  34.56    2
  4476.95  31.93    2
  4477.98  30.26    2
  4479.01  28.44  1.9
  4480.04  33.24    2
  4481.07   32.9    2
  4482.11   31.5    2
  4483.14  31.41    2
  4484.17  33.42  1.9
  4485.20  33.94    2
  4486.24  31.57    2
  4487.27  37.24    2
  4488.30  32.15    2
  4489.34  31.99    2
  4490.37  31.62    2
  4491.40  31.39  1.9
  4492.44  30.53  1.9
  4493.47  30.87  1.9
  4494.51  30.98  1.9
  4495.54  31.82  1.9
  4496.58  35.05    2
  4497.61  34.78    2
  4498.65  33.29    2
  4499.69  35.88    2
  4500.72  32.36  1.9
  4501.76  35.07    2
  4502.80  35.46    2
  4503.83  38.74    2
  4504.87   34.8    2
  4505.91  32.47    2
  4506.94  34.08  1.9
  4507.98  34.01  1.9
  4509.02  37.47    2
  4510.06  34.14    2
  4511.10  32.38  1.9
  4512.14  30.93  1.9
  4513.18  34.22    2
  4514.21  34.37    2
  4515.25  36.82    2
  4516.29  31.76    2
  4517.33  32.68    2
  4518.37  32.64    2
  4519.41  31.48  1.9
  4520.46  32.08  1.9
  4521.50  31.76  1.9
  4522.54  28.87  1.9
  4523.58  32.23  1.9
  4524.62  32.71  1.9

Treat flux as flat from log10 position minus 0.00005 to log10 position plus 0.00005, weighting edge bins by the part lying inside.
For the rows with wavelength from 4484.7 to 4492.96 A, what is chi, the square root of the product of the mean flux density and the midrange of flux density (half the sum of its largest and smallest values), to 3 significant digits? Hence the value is 33.2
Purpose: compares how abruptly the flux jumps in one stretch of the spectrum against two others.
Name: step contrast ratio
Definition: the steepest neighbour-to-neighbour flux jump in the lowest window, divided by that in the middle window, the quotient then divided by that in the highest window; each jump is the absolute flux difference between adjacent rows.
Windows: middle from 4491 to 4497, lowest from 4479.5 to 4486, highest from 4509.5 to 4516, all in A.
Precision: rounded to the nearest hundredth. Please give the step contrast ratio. 0.19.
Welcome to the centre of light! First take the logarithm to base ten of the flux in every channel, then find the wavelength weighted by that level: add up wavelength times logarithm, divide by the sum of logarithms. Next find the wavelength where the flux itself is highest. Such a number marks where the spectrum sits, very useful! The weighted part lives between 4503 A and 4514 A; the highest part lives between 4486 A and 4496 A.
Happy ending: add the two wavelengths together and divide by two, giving 4497.9 A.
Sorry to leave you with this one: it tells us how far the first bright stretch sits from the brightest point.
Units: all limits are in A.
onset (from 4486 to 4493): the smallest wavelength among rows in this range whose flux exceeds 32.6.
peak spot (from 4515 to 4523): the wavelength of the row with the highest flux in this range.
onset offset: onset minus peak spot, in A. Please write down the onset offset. -28.0 A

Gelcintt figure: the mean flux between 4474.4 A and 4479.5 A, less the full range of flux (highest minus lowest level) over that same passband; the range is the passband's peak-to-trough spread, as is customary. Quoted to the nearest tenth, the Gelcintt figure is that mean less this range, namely 25.8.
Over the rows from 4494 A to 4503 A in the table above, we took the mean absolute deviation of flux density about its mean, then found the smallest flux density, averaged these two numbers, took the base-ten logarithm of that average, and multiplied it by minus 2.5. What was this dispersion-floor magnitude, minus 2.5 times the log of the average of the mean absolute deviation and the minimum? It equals -3.03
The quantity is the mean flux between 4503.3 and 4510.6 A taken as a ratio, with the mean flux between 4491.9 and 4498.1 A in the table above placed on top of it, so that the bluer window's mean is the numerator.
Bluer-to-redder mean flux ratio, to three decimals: 0.921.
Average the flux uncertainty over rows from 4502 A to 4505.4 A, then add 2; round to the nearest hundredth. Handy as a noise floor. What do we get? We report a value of 4.00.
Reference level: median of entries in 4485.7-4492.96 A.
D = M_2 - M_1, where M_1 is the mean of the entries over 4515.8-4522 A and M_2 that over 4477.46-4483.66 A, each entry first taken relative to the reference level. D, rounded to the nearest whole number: -1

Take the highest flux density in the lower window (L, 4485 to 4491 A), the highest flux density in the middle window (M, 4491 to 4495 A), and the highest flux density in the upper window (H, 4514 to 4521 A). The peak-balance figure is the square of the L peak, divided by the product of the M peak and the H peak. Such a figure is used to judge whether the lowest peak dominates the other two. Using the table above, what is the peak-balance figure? 1.20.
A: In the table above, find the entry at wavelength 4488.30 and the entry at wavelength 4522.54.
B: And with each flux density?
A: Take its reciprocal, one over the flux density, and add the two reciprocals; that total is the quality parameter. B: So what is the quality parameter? 0.066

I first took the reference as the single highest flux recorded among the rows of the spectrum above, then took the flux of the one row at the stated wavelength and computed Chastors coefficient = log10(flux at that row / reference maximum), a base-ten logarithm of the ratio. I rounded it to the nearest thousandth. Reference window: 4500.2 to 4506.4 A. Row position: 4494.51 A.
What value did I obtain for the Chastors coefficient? -0.097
